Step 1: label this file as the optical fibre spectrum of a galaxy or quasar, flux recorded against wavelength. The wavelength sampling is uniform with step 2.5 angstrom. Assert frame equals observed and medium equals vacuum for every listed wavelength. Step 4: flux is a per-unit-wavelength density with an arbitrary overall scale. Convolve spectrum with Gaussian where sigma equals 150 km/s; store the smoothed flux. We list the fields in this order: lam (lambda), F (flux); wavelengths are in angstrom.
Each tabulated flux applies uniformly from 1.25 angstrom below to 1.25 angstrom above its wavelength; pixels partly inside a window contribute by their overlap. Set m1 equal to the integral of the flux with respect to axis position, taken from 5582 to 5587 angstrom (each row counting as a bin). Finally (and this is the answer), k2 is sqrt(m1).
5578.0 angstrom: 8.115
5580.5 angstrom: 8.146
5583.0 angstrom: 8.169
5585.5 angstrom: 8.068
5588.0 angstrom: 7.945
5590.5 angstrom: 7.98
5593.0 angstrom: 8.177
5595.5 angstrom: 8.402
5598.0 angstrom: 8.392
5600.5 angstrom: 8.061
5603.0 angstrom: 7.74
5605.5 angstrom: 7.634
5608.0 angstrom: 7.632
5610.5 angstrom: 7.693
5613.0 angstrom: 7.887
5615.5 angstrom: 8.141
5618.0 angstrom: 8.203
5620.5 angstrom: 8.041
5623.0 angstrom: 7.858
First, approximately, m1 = 40.5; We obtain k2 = 6.37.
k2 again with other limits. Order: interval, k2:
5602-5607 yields 6.20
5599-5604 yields 6.30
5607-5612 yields 6.19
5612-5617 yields 6.34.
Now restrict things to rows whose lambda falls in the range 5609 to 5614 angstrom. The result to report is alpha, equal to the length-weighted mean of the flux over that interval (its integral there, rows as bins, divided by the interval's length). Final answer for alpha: 7.78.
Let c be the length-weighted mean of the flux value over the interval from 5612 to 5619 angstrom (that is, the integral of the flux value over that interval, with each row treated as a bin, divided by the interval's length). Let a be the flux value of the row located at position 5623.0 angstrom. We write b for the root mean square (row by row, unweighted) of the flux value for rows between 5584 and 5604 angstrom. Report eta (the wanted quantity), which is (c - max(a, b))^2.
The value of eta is 0.00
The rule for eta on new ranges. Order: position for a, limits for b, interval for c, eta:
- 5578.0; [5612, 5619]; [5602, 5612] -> 0.19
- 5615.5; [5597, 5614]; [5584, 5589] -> 0.02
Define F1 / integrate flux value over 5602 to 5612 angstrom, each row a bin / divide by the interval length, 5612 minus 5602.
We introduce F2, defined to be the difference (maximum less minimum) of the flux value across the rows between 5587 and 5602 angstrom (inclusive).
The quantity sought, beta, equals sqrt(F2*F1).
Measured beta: 1.87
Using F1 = 7.68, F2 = 0.457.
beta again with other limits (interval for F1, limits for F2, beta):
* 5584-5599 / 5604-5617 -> 2.04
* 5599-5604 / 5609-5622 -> 2.01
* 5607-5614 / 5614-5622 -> 1.12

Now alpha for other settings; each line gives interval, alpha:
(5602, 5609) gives 7.67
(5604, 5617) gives 7.80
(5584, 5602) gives 8.14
